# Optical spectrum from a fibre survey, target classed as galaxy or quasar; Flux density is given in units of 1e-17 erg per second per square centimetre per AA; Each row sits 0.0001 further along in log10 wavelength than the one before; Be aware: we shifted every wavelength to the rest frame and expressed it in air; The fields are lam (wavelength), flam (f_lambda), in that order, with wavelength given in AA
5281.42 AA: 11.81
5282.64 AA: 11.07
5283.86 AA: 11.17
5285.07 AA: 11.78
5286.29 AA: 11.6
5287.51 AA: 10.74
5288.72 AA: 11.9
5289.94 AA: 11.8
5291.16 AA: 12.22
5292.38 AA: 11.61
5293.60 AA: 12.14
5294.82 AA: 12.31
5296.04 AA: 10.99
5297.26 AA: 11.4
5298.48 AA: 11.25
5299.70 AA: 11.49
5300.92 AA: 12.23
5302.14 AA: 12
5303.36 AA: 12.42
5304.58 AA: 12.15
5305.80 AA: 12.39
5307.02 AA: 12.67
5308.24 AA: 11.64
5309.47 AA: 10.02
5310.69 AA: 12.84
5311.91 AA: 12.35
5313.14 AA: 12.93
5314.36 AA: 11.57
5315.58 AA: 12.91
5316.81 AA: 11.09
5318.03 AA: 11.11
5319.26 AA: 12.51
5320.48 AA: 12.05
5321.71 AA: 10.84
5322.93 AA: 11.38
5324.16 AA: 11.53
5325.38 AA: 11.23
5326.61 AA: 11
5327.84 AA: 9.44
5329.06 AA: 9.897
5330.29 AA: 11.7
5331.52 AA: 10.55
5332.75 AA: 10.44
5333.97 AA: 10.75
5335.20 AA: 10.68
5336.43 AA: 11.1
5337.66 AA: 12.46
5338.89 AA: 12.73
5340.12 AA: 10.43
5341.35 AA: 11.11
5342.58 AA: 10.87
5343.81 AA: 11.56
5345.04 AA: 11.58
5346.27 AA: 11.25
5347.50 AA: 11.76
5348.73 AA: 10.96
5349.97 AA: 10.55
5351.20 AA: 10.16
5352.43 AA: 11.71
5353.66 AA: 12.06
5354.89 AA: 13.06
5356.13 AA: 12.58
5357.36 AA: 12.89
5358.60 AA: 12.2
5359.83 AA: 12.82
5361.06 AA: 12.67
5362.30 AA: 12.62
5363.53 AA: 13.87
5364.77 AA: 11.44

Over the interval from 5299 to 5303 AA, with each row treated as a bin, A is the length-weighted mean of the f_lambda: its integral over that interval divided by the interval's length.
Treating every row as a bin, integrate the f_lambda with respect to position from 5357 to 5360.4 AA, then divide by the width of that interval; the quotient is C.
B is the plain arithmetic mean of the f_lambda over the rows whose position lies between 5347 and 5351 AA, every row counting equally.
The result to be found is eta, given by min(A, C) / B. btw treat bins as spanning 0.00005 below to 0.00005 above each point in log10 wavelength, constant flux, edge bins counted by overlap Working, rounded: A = 11.9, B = 11.1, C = 12.6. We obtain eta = 1.08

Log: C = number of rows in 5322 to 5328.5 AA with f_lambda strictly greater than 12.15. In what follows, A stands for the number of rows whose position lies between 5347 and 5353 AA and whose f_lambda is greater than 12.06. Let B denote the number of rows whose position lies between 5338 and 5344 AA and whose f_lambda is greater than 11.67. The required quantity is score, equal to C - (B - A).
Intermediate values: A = 0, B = 1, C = 0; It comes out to -1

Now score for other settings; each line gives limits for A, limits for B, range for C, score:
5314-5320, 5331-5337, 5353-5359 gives 6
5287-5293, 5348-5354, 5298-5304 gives 1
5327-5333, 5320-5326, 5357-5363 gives 4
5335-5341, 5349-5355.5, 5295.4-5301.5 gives 0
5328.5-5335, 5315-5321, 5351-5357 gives -1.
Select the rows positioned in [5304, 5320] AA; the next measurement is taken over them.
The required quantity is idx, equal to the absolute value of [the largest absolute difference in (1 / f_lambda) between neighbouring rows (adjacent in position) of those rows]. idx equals 0.0219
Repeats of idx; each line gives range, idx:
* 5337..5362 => 0.0173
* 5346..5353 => 0.0130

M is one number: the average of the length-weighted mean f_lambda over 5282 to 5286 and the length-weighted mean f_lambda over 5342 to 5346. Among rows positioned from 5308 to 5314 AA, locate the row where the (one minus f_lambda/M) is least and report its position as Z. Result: 5313.14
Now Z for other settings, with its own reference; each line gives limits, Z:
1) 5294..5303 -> 5294.82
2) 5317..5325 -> 5319.26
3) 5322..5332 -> 5330.29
